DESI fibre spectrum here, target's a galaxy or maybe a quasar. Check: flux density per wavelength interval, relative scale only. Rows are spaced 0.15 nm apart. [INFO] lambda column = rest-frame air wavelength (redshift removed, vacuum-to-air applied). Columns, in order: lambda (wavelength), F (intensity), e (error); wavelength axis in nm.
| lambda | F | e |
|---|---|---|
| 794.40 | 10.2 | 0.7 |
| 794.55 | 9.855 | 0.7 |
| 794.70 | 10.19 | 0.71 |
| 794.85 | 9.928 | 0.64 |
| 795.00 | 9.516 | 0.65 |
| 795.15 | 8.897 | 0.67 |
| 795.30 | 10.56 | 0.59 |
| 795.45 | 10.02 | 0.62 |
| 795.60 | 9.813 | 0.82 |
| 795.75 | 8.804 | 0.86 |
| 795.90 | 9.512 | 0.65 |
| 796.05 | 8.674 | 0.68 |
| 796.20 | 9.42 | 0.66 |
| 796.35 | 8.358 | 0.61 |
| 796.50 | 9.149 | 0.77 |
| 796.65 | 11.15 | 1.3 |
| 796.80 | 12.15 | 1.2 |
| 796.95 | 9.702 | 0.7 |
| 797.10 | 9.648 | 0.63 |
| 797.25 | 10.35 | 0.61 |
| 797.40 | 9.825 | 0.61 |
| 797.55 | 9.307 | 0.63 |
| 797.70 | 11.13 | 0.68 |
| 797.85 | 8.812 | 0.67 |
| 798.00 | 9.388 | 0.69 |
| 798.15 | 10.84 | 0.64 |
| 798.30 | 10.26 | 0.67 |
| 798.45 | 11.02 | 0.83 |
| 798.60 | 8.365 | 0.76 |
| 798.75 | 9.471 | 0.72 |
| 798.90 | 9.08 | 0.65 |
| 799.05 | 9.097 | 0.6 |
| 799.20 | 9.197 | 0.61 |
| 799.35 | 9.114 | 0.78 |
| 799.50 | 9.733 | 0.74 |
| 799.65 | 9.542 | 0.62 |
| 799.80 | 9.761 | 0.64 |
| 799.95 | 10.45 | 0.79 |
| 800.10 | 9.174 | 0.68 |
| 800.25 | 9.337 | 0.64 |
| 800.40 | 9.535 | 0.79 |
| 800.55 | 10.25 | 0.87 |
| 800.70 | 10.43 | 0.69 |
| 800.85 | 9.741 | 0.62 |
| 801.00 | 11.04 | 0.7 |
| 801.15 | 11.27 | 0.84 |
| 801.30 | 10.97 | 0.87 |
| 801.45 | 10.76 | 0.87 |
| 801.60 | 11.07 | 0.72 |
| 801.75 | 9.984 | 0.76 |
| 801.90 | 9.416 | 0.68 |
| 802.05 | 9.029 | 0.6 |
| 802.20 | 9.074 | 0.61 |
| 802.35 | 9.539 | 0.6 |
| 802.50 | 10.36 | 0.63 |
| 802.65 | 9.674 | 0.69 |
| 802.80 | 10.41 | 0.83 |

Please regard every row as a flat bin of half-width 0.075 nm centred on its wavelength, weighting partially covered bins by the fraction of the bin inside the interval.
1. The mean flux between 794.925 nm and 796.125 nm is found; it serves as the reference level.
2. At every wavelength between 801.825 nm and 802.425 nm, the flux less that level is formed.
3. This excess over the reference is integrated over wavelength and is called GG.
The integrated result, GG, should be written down -0.13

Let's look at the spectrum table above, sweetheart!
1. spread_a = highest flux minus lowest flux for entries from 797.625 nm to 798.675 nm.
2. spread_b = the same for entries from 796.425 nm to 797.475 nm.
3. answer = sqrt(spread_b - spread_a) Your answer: 0.49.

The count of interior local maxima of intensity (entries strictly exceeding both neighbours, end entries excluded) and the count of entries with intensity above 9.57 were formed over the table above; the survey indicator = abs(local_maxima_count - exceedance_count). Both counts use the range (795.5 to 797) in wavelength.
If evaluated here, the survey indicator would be 1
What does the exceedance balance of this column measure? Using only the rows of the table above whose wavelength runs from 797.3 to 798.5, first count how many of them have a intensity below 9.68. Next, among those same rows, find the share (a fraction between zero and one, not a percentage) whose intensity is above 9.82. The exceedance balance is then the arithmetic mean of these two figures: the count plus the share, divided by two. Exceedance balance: 1.8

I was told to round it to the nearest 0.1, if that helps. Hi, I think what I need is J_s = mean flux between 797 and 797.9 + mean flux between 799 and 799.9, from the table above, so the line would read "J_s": 19.3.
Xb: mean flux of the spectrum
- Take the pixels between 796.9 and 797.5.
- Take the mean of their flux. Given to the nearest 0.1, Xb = 9.9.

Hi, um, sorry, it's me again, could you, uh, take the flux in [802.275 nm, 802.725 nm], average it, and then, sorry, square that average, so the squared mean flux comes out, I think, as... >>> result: 97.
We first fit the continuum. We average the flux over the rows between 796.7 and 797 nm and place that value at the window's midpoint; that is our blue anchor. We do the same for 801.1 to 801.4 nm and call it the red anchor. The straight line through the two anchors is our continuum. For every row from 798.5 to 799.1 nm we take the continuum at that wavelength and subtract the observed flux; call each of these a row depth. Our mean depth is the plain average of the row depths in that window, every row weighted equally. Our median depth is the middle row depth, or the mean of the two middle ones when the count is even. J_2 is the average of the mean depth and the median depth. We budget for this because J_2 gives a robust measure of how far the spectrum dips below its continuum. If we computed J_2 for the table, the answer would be 2.0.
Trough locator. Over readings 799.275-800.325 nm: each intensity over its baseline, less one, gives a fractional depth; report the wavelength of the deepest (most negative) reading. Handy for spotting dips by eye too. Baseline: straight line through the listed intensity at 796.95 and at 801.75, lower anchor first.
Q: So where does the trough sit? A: 799.35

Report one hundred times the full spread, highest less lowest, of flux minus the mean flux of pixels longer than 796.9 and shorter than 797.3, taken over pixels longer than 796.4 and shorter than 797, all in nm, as 300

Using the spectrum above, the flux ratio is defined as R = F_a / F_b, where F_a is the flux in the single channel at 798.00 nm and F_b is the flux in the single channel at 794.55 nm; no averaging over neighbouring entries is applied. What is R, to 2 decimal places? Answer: 0.95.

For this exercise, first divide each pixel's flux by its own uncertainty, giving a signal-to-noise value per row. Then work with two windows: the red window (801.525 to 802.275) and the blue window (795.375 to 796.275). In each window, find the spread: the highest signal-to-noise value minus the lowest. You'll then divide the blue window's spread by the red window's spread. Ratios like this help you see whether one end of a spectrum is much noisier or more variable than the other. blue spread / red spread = 2.6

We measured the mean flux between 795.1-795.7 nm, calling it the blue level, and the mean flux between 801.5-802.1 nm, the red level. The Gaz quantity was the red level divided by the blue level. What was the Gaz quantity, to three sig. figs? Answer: 1.01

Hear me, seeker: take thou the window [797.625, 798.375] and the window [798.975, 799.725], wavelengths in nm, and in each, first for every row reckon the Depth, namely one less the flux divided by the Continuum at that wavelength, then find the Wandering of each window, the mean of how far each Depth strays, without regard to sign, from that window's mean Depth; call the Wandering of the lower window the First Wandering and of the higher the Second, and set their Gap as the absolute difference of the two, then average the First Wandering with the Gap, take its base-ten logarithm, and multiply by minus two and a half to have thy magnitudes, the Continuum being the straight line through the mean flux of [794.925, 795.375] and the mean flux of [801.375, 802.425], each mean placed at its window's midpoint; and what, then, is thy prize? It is 2.9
